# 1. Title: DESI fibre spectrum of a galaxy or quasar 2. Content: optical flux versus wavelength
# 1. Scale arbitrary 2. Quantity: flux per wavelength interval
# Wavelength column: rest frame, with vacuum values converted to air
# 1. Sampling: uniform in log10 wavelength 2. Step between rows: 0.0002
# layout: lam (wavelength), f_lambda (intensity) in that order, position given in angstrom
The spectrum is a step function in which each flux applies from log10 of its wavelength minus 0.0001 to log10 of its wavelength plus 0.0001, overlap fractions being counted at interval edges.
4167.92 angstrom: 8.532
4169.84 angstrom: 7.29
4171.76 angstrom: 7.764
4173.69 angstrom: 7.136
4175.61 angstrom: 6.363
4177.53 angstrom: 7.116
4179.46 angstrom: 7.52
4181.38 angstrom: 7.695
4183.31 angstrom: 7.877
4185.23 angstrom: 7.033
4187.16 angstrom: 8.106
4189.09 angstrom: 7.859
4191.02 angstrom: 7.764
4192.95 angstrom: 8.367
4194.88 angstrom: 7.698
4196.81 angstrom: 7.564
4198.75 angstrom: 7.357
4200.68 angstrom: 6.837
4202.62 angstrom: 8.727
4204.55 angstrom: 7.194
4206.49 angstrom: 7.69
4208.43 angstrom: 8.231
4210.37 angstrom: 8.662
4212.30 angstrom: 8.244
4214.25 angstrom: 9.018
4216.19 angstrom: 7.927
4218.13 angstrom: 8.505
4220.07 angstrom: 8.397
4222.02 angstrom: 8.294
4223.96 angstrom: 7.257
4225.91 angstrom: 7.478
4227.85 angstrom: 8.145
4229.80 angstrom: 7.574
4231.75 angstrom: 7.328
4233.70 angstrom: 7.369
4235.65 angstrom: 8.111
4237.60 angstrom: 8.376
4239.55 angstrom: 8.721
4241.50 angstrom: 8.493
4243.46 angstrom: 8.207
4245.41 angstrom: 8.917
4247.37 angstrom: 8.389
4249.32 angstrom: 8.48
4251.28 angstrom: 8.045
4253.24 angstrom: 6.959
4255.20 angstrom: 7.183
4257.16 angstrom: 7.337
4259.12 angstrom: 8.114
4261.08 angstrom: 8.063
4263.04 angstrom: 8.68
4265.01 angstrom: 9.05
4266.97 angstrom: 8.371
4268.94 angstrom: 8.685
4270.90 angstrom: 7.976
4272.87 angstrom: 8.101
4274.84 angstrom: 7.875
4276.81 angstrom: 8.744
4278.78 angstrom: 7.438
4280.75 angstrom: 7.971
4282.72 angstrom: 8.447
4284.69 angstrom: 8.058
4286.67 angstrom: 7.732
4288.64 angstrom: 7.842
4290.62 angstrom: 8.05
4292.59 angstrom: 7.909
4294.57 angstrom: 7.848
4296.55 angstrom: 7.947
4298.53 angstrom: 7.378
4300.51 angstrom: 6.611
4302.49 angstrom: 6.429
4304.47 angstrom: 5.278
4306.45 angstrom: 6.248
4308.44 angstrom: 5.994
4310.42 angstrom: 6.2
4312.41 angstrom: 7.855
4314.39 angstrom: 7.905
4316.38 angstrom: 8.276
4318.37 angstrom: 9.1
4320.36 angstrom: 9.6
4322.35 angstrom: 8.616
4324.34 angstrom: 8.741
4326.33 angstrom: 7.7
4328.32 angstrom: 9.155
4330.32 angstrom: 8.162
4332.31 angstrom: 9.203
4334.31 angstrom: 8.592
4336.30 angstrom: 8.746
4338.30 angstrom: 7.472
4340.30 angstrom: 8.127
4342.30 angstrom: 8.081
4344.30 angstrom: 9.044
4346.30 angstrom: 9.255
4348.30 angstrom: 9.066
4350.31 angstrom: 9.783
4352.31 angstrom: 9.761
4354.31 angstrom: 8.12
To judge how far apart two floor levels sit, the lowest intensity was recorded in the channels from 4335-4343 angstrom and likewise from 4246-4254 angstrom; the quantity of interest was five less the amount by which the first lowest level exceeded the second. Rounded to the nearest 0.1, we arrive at 4.5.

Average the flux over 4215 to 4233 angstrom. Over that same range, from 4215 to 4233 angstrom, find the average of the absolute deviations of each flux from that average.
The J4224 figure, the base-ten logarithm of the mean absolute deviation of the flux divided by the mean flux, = -1.28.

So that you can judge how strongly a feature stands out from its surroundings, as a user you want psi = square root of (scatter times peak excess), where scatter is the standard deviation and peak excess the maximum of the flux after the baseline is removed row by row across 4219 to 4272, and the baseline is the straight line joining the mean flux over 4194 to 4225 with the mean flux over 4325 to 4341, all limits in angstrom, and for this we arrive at 0.70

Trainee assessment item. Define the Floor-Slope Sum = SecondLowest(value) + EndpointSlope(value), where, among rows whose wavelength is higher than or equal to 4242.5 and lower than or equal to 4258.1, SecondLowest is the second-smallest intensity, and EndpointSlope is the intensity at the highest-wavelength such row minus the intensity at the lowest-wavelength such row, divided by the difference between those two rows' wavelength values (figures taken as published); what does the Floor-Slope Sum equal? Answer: 7.1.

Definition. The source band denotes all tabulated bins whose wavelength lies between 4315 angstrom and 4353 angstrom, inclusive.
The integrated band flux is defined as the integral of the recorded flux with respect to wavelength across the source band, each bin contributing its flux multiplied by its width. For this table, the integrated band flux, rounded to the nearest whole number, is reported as 332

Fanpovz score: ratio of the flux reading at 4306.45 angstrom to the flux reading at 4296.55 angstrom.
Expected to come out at 0.79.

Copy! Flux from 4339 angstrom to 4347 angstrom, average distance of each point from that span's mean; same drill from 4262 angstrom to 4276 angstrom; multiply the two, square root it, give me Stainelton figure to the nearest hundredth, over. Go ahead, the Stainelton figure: 0.43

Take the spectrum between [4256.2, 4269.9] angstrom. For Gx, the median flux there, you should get 8.4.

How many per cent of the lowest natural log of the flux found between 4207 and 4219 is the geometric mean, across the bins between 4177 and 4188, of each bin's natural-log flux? 97.6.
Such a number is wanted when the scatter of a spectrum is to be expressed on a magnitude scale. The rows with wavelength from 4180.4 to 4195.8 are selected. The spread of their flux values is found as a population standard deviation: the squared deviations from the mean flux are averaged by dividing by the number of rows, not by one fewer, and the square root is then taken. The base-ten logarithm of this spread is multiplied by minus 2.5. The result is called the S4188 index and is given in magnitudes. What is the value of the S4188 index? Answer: 1.1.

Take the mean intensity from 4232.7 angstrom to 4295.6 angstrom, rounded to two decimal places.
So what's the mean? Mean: 8.11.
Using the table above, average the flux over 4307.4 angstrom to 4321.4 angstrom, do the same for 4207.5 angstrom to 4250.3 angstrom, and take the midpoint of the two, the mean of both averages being 8.02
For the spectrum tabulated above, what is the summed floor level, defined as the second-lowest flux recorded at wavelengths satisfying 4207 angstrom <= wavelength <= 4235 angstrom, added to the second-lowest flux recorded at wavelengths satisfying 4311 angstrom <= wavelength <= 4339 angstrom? 15.0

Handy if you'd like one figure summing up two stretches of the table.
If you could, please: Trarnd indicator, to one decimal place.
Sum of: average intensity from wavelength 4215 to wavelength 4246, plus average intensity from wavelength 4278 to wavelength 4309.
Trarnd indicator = 15.4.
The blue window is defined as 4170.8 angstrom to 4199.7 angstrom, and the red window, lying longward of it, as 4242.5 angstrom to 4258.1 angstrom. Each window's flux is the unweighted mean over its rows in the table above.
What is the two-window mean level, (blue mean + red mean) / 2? 7.7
